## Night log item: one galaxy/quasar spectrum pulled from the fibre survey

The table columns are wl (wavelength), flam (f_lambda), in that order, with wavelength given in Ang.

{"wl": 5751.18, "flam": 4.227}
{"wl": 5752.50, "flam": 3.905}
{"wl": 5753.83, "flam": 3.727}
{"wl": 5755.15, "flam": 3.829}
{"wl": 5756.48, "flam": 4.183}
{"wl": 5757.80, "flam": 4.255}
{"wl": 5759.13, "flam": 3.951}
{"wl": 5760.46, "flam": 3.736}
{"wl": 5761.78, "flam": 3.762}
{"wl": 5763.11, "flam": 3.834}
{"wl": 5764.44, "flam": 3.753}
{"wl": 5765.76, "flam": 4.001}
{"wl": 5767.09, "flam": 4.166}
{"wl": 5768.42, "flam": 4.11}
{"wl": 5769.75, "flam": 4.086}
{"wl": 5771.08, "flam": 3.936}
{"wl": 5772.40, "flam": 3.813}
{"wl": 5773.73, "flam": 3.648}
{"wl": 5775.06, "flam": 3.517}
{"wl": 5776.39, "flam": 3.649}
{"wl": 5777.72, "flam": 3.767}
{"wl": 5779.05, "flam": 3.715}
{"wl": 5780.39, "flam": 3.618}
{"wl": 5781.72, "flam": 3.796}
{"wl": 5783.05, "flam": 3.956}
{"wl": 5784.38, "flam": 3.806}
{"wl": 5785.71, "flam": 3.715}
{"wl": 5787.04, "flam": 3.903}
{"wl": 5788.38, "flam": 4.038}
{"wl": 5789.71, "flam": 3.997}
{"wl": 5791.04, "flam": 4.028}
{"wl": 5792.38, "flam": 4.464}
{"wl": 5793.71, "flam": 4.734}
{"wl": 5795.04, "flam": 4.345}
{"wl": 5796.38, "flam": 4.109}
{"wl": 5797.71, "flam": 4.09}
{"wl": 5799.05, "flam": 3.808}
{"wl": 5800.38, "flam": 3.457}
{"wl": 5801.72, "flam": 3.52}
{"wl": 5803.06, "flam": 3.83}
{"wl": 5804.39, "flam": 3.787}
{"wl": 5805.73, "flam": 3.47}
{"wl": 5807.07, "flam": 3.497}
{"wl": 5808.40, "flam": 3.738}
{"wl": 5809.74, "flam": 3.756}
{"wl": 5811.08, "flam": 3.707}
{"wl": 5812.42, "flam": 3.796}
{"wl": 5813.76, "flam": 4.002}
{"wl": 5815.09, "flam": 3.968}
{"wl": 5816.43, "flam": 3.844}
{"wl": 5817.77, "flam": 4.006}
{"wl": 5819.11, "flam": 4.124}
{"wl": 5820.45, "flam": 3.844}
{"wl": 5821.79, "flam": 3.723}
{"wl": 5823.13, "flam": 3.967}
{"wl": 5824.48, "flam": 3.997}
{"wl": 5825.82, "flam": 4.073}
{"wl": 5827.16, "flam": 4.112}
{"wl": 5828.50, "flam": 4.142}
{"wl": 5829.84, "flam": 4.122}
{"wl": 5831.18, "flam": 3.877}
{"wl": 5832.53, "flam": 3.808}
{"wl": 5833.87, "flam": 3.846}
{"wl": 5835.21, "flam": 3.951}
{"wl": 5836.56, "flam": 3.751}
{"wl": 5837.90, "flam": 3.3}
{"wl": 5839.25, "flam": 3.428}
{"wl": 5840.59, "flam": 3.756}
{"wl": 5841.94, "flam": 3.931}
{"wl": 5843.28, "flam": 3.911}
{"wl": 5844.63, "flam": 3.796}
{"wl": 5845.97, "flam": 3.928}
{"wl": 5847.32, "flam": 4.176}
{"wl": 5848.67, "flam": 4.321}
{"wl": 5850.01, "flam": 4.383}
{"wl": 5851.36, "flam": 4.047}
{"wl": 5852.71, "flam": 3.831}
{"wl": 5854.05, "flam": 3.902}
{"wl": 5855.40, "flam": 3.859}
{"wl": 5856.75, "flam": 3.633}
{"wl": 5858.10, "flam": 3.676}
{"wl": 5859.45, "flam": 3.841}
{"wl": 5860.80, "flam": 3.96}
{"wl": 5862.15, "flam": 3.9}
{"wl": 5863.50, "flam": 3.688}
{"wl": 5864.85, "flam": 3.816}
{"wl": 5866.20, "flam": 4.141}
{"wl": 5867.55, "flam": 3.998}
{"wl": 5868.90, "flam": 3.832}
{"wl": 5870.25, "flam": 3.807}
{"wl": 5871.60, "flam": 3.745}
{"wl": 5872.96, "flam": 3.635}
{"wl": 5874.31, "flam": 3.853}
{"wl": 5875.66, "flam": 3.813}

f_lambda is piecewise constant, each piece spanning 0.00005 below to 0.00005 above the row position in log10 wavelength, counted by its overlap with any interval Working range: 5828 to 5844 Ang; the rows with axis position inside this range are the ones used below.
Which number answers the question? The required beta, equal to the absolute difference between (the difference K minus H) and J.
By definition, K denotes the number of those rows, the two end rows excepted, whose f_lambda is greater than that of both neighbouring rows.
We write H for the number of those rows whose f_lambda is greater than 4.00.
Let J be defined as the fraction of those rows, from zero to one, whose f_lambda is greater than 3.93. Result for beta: 0.3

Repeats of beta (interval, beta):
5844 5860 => 2.3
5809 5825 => 1.5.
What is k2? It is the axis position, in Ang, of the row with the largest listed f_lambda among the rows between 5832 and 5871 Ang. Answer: 5850.01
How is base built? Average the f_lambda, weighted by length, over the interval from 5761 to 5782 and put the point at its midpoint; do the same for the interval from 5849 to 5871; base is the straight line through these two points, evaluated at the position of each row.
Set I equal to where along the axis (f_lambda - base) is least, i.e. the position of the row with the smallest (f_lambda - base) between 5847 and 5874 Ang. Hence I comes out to 5872.96 Ang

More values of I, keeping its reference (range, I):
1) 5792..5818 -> 5800.38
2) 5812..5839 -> 5837.90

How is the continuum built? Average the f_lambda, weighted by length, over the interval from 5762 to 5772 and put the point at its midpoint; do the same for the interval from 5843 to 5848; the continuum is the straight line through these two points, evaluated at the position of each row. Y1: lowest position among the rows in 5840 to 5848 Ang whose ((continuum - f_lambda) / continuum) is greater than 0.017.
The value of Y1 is 5840.59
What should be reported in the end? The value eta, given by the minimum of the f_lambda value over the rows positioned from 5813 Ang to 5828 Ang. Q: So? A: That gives 3.723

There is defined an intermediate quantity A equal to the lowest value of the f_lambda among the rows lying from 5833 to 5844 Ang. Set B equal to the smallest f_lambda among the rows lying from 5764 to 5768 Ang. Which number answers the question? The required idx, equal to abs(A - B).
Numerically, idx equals 0.5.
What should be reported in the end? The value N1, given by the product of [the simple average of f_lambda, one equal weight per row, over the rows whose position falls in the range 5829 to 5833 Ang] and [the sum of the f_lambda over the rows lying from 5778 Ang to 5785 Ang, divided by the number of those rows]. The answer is 14.9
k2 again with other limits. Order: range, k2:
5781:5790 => 5788.38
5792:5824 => 5793.71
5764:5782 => 5767.09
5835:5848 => 5847.32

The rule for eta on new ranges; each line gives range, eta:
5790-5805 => 3.457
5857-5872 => 3.676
